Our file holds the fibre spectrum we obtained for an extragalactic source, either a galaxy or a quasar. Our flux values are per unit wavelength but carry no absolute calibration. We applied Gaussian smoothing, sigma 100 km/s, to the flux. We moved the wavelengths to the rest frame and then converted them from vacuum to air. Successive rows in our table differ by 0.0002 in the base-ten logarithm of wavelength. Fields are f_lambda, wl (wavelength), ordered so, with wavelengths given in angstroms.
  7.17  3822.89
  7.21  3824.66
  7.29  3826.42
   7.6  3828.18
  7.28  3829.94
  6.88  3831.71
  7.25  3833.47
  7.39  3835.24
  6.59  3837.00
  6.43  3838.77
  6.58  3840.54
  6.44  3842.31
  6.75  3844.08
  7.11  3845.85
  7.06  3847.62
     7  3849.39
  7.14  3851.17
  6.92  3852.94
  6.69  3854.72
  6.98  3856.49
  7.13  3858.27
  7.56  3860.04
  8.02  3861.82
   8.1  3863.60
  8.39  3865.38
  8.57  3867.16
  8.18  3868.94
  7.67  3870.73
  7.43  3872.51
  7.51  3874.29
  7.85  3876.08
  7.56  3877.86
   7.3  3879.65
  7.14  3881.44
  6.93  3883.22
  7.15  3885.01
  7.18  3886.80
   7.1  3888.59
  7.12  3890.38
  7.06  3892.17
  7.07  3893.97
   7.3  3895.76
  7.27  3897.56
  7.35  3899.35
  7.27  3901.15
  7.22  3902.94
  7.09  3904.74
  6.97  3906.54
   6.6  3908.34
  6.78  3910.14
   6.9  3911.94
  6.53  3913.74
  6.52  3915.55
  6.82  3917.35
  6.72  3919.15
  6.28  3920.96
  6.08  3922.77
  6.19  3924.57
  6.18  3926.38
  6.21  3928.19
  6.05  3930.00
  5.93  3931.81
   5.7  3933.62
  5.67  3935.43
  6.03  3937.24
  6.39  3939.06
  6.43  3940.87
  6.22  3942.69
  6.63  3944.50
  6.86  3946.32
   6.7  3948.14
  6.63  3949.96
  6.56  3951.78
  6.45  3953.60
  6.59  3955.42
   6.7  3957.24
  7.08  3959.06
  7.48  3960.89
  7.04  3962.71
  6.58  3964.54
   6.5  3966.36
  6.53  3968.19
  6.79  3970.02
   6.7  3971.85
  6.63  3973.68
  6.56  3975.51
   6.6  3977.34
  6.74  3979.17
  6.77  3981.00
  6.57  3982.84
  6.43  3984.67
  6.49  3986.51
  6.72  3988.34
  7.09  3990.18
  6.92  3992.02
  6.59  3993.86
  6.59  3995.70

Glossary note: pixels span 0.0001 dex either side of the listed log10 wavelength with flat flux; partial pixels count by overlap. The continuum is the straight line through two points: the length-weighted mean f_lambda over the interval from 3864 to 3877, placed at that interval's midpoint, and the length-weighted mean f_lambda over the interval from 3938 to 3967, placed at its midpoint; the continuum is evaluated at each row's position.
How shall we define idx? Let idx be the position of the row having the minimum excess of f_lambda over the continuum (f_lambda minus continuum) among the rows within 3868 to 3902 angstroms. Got 3883.22 angstroms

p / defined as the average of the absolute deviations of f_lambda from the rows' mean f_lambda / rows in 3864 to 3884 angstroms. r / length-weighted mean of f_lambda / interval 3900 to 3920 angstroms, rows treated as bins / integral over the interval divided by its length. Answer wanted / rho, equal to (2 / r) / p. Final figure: 0.71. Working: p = 0.409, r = 6.9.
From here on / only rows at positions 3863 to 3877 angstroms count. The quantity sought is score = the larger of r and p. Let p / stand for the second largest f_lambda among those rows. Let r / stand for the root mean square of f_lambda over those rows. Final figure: 8.4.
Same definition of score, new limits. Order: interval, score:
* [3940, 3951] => 6.7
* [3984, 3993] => 6.9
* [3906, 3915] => 6.9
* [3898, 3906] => 7.3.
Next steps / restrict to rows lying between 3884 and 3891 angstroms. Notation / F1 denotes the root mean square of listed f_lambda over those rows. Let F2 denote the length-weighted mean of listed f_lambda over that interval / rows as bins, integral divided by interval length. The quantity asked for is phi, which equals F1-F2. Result 0.0030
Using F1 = 7.1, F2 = 7.13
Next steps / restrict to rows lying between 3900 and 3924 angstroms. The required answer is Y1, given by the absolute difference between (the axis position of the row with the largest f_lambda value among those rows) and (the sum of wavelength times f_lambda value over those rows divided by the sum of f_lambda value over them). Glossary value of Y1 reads 10.5 angstroms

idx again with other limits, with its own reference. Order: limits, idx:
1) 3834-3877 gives 3838.77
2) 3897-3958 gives 3935.43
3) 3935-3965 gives 3935.43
